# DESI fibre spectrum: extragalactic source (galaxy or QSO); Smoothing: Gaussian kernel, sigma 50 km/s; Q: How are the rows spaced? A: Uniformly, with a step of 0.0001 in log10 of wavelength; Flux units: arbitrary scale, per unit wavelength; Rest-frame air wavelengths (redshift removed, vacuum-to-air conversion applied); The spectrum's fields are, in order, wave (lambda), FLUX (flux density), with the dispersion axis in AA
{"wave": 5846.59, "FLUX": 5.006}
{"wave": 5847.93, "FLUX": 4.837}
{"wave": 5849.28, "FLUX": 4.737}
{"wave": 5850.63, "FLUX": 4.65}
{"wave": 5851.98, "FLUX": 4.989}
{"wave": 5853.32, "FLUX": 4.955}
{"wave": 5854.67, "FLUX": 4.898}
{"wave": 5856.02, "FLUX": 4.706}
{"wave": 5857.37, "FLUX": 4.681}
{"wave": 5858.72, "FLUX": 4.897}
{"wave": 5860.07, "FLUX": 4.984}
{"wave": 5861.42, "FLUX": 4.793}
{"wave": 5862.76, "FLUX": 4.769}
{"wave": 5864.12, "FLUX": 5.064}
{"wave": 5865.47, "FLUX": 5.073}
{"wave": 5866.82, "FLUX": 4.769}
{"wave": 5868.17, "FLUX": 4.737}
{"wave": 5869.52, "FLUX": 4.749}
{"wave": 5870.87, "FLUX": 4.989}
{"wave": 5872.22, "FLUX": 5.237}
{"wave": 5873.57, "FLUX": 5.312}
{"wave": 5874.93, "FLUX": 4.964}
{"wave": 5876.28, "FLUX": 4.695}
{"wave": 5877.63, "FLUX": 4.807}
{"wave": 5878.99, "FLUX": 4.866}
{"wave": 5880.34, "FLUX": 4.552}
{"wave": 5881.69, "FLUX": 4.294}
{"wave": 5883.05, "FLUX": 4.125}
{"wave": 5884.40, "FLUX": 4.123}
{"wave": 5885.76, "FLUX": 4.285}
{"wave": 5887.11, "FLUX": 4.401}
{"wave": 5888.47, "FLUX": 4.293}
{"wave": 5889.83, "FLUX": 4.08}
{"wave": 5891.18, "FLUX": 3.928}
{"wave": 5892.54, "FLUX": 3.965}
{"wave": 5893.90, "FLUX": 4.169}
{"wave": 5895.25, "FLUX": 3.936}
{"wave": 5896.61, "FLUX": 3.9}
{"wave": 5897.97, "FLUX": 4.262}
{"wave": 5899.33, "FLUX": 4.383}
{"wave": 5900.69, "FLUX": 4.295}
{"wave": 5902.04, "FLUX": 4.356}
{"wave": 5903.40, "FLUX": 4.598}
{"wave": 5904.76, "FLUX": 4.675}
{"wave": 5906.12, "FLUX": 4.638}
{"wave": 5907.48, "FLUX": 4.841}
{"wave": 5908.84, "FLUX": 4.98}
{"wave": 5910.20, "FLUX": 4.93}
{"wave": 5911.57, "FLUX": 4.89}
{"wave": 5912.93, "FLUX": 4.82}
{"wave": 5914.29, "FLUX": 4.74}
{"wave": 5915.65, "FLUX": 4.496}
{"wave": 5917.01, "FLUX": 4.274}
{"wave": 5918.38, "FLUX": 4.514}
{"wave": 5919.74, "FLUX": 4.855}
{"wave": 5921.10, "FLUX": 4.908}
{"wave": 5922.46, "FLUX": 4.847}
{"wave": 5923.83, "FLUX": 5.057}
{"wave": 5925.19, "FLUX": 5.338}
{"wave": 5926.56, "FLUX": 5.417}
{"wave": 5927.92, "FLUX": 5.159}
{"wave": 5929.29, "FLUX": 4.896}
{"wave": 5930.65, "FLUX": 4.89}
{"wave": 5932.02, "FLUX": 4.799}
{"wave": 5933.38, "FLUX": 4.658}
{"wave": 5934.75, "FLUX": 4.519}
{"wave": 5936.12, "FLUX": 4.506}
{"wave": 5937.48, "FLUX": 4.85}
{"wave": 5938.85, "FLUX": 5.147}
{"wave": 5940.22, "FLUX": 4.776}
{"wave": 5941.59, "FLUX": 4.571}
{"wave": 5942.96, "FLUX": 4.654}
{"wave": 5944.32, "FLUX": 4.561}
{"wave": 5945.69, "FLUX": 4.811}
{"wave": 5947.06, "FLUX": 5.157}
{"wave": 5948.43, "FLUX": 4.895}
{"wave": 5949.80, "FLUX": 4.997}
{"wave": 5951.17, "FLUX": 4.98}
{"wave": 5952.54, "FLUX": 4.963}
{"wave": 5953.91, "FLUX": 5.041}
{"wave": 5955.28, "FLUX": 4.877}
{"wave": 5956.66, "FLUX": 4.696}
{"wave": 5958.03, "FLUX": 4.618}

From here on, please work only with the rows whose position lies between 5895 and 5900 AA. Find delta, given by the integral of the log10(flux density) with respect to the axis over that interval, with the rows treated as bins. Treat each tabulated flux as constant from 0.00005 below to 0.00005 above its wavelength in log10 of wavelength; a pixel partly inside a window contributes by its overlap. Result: 3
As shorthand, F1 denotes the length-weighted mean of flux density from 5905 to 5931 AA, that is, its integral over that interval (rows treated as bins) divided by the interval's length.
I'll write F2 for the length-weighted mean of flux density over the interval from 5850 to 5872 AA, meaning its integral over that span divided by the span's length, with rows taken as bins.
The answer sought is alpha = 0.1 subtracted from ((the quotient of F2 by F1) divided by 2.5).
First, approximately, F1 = 4.9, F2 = 4.87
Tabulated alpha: 0.300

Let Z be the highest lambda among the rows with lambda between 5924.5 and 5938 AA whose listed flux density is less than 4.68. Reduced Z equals 5936.12 AA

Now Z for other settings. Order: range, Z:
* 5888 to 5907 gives 5906.12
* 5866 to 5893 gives 5892.54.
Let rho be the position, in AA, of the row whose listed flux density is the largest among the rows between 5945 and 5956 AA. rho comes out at 5947.06 AA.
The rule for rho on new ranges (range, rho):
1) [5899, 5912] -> 5908.84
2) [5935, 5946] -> 5938.85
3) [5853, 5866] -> 5865.47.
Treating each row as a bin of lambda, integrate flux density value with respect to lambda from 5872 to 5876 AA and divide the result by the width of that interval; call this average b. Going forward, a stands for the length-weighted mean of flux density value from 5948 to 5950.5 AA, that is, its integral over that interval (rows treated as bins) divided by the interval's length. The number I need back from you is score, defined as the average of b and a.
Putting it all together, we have 5.03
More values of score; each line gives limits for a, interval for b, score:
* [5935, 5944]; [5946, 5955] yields 4.86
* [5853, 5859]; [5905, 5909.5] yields 4.81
